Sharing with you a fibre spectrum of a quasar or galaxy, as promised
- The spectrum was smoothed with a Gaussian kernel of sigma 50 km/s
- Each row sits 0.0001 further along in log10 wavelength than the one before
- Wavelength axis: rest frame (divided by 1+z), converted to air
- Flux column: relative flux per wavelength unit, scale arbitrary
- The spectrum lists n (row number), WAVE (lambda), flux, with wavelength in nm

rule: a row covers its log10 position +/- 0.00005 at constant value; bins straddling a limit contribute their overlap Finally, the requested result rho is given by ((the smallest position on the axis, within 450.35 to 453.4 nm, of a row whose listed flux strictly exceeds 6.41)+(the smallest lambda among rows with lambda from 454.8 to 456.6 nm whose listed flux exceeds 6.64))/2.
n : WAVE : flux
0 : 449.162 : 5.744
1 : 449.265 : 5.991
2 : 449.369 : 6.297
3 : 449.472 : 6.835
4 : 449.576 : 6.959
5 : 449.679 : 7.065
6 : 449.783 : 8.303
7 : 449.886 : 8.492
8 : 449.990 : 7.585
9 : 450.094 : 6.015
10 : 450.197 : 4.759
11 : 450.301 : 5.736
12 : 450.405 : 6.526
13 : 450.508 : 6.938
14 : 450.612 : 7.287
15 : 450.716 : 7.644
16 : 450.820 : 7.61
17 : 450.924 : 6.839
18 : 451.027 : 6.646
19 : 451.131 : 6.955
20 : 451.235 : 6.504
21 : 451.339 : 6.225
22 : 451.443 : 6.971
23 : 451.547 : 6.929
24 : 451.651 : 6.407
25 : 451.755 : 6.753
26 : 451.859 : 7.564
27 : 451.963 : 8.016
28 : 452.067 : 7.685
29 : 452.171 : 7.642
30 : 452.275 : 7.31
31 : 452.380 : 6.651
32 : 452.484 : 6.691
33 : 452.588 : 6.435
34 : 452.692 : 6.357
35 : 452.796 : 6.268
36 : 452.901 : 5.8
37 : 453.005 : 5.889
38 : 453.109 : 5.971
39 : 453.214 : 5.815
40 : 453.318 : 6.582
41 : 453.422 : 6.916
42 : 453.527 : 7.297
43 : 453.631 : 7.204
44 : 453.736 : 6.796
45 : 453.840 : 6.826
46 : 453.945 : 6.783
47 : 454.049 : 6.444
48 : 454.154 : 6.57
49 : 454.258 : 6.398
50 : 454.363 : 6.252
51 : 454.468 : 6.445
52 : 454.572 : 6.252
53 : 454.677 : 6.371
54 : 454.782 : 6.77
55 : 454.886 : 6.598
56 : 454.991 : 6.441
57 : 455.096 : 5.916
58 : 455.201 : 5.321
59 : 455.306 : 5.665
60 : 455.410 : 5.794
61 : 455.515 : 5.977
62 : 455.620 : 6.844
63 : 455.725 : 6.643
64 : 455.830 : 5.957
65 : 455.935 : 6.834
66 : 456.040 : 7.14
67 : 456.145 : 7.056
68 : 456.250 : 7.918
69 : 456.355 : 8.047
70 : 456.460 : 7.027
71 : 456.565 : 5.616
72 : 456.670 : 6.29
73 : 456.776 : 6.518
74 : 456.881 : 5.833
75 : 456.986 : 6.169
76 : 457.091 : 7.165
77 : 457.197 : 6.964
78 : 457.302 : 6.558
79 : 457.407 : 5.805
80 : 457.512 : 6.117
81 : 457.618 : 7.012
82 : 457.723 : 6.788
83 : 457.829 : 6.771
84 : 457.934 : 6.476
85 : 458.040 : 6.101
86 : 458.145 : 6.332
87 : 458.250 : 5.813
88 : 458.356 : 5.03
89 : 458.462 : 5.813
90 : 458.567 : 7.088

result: 453.01 nm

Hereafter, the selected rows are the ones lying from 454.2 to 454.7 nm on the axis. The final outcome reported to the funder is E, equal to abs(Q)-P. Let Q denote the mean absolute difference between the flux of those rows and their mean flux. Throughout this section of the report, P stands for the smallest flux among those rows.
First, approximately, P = 6.252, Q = 0.07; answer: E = -6.2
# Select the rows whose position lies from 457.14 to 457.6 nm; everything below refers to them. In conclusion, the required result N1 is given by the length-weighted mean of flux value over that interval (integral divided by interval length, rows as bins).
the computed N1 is 6.41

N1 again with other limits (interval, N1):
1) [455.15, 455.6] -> 5.78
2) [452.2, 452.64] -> 6.81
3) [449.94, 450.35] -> 6.02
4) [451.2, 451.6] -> 6.66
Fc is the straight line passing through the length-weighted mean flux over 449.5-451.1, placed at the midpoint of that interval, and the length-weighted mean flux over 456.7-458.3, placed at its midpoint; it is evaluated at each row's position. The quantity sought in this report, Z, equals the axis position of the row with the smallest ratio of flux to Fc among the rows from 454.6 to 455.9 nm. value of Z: 455.201 nm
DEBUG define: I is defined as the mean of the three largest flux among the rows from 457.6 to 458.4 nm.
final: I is 6.86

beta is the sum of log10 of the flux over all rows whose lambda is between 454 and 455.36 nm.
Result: 10.3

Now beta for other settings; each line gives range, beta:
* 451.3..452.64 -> 11.0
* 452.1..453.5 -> 10.5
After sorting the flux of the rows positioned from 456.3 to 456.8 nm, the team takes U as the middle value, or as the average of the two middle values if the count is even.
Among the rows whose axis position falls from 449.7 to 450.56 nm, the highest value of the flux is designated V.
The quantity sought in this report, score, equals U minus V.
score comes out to -2.0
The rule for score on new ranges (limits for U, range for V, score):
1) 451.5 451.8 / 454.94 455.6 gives 0.3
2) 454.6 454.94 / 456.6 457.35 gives -0.6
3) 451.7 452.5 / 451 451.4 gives 0.5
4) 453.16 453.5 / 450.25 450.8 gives -1.1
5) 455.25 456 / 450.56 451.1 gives -1.7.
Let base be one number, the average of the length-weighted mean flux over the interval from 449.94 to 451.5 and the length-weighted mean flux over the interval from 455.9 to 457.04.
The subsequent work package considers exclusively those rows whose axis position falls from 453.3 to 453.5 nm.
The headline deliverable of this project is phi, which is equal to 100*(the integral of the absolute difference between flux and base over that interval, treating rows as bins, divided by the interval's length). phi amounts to 22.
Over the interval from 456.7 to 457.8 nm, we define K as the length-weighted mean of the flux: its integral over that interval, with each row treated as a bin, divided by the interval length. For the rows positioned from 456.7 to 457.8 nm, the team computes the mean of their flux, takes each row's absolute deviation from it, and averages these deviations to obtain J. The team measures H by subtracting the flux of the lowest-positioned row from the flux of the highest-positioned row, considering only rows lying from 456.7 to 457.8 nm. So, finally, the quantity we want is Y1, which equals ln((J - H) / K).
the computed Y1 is -3.8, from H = 0.27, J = 0.41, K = 6.5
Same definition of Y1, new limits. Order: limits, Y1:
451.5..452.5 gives -2.3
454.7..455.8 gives -2.4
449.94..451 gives -1.5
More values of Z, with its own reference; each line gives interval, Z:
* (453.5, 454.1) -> 454.049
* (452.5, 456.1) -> 455.201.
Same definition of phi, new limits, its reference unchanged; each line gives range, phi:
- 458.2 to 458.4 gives 129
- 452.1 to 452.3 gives 79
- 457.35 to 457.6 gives 69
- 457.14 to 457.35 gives 21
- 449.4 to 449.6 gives 19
